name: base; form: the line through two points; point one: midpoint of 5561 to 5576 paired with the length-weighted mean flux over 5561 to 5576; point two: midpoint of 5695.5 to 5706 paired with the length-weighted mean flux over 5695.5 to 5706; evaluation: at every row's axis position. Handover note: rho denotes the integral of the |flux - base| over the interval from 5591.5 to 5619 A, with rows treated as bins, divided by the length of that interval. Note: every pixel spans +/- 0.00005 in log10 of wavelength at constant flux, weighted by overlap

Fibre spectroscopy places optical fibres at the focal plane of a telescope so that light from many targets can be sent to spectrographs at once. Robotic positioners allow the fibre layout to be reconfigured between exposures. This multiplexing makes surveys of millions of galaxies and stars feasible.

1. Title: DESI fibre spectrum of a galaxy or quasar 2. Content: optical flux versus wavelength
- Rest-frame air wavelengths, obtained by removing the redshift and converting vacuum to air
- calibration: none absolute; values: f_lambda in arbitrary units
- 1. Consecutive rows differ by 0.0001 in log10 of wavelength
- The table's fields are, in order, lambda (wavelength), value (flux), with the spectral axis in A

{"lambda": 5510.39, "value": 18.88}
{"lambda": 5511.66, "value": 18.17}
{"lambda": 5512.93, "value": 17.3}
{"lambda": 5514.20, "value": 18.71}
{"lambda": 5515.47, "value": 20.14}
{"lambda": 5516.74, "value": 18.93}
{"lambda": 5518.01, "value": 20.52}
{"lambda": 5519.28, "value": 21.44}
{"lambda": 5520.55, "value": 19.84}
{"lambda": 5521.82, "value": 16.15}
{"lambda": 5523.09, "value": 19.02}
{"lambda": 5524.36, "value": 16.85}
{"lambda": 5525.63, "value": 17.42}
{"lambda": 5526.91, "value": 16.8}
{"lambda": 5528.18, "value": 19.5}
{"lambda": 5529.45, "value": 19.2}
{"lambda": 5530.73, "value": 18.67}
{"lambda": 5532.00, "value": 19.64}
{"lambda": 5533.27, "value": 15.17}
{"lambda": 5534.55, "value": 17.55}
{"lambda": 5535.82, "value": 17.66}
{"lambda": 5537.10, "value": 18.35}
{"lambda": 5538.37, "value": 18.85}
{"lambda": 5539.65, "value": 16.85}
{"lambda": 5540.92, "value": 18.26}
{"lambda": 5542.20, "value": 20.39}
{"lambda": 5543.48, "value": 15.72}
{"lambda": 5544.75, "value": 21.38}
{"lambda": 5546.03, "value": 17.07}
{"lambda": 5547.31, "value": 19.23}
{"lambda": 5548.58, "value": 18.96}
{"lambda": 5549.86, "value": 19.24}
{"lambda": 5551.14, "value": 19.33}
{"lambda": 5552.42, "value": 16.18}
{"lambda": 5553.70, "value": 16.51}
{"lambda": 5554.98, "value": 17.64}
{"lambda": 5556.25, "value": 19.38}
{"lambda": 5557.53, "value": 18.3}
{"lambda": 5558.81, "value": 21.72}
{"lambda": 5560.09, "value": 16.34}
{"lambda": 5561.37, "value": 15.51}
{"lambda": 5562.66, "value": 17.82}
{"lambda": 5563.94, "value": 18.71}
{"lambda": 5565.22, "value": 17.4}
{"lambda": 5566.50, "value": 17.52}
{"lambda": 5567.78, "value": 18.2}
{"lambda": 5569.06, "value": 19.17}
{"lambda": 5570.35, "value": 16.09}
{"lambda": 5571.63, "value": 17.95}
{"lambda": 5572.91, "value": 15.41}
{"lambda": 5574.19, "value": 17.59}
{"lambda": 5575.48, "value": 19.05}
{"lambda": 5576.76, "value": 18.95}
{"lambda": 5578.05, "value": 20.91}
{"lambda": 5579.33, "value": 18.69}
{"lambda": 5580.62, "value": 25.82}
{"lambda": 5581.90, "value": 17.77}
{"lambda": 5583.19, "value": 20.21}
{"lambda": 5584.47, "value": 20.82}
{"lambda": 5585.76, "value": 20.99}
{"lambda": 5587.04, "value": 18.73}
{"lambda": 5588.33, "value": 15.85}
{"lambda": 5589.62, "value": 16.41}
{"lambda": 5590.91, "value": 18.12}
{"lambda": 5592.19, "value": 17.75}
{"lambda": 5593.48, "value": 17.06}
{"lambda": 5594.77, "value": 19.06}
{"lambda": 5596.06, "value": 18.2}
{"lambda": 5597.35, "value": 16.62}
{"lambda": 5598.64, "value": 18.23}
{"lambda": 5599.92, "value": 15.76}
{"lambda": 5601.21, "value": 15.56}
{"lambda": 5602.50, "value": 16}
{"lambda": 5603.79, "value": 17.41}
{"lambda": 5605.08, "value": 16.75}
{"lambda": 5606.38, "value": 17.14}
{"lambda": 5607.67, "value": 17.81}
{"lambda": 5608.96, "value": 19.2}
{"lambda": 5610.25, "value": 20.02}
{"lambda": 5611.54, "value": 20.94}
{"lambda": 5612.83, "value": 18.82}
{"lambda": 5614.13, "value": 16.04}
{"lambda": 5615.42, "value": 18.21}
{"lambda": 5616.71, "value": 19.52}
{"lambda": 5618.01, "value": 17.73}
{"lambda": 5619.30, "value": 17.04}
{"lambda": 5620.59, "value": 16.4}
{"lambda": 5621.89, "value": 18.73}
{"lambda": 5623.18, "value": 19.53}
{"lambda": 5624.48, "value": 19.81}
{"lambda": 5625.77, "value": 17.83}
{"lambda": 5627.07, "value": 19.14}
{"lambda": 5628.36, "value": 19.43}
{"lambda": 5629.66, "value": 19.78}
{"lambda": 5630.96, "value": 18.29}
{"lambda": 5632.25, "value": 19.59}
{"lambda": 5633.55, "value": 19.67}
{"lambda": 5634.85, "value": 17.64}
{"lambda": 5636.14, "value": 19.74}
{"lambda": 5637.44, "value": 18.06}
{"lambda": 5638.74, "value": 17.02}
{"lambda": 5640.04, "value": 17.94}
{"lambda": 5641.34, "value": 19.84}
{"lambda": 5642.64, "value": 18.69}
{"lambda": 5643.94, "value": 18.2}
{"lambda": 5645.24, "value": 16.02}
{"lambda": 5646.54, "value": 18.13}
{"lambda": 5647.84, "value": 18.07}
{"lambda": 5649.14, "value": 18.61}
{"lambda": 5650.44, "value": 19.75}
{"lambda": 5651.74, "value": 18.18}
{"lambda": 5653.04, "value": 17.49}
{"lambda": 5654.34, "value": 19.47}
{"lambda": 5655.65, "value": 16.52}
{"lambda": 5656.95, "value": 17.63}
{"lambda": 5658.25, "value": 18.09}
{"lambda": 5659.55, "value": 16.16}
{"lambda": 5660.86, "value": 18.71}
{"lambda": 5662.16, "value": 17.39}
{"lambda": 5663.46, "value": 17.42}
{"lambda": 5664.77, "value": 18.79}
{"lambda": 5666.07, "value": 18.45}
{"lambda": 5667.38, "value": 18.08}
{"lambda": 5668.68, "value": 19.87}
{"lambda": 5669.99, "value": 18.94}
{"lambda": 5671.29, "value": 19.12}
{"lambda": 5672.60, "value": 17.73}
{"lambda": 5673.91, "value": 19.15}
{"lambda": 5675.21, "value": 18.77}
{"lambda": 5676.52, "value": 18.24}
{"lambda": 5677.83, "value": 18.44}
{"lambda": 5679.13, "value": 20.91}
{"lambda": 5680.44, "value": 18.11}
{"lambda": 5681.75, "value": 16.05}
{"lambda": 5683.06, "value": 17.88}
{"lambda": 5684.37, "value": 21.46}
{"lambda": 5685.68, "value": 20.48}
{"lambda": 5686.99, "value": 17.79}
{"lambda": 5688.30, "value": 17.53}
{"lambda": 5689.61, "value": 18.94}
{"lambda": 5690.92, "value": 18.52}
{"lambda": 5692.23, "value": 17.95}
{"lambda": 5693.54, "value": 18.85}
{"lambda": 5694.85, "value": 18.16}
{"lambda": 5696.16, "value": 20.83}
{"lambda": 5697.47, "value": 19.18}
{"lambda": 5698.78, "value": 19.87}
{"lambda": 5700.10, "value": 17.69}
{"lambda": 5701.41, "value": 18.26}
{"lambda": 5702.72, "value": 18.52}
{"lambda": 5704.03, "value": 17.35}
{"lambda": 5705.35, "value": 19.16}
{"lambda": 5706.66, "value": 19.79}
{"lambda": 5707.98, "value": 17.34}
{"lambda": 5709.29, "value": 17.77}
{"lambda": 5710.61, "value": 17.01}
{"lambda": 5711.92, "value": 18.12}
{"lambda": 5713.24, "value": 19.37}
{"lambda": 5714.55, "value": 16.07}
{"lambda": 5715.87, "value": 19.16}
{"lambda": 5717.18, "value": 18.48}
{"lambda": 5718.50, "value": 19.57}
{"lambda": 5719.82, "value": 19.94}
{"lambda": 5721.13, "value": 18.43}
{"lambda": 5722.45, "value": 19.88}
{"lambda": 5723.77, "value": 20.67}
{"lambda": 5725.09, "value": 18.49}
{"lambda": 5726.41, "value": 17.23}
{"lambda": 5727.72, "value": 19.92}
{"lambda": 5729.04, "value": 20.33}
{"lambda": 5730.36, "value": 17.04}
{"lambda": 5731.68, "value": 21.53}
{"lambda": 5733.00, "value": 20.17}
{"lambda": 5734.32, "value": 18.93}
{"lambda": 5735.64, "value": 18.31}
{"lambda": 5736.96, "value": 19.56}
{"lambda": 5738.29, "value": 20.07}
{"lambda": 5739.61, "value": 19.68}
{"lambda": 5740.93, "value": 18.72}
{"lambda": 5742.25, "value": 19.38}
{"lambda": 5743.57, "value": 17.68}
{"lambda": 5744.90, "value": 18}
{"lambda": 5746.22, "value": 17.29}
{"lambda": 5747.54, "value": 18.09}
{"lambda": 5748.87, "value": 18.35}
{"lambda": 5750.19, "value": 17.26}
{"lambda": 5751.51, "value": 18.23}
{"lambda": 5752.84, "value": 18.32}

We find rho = 1.1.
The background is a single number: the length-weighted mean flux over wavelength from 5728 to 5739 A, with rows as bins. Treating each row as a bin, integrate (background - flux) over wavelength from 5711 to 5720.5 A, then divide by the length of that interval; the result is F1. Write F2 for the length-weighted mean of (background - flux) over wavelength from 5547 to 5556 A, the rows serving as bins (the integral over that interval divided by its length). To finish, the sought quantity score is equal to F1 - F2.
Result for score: -0.46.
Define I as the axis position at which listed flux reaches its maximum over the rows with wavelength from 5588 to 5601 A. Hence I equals 5594.77 A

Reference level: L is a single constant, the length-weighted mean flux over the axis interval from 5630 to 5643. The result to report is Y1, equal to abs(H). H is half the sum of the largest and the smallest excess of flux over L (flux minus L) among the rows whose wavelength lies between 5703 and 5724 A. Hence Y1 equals 0.3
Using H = -0.3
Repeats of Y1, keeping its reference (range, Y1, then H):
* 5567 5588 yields 1.9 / 1.9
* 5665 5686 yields 0.1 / 0.1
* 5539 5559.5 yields 0.0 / 0.0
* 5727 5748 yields 0.6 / 0.6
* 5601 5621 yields 0.4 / -0.4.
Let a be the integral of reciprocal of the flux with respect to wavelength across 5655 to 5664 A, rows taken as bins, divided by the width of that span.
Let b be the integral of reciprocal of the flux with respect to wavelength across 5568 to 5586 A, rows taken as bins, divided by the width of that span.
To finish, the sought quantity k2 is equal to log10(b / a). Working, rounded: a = 0.058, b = 0.0529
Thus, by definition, -0.037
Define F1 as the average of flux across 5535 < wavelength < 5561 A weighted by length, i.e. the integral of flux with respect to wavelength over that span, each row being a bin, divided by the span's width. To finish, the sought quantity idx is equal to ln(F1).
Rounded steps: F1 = 18.3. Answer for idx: 2.91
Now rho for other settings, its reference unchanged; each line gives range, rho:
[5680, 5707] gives 1.0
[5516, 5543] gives 1.7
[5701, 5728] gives 1.0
